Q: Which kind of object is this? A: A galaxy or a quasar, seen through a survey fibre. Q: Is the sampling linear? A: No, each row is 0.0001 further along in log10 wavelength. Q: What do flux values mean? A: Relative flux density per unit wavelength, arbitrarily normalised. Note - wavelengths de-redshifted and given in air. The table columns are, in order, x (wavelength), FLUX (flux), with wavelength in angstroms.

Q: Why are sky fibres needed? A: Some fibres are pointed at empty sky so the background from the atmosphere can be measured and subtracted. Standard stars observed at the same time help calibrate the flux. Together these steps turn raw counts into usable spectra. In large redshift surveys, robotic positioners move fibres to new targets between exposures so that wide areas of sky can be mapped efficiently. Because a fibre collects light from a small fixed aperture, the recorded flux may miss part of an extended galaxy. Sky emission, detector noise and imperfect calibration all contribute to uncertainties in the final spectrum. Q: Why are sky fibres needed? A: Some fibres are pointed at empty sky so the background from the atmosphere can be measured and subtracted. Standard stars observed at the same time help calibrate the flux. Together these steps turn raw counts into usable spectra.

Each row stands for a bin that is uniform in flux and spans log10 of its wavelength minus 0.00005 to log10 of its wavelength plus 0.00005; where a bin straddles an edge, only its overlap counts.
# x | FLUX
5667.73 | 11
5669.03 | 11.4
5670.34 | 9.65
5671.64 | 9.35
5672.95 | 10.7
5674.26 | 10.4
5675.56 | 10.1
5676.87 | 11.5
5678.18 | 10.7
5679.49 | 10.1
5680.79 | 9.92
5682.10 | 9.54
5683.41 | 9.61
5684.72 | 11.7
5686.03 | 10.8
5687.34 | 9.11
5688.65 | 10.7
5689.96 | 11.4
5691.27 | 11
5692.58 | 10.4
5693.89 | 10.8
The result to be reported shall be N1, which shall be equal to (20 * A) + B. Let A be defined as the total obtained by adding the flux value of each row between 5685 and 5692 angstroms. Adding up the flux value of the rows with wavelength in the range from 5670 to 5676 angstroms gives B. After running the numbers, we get 1110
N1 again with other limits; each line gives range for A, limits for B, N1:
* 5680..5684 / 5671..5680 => 654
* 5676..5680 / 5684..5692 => 711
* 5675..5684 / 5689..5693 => 1462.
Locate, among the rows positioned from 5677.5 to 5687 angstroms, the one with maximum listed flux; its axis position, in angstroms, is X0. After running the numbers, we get 5684.72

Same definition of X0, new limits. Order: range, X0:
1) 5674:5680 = 5676.87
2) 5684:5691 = 5684.72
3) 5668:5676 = 5669.03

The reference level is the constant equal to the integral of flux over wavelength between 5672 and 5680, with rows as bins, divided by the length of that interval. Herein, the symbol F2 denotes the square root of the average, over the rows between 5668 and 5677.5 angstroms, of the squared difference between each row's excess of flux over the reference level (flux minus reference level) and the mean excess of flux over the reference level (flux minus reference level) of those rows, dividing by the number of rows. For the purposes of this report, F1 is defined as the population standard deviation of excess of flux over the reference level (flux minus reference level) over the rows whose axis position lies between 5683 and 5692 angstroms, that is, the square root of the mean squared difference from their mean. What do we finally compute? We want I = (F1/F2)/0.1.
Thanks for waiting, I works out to 11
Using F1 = 0.87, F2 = 0.76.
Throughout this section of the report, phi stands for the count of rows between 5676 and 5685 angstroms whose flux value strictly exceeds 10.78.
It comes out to 2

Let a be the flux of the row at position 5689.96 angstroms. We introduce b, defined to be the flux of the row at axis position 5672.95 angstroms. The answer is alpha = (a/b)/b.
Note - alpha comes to 0.100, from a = 11.4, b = 10.7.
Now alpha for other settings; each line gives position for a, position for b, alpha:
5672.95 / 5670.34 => 0.115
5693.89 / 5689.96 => 0.083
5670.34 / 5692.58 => 0.089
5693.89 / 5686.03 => 0.093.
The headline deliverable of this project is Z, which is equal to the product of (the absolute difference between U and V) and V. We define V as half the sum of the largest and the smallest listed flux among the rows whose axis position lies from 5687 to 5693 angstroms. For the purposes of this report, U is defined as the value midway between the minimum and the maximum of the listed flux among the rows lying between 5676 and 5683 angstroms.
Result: 2.7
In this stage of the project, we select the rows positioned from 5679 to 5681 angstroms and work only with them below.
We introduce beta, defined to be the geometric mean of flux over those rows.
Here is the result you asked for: 10.0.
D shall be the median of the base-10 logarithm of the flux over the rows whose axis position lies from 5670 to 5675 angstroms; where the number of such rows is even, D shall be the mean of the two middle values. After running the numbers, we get 1.00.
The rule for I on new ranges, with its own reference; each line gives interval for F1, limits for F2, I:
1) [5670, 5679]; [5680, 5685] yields 8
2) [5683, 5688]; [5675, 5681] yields 17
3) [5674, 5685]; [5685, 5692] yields 9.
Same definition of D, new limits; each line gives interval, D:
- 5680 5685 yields 0.99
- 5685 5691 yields 1.03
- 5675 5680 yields 1.02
